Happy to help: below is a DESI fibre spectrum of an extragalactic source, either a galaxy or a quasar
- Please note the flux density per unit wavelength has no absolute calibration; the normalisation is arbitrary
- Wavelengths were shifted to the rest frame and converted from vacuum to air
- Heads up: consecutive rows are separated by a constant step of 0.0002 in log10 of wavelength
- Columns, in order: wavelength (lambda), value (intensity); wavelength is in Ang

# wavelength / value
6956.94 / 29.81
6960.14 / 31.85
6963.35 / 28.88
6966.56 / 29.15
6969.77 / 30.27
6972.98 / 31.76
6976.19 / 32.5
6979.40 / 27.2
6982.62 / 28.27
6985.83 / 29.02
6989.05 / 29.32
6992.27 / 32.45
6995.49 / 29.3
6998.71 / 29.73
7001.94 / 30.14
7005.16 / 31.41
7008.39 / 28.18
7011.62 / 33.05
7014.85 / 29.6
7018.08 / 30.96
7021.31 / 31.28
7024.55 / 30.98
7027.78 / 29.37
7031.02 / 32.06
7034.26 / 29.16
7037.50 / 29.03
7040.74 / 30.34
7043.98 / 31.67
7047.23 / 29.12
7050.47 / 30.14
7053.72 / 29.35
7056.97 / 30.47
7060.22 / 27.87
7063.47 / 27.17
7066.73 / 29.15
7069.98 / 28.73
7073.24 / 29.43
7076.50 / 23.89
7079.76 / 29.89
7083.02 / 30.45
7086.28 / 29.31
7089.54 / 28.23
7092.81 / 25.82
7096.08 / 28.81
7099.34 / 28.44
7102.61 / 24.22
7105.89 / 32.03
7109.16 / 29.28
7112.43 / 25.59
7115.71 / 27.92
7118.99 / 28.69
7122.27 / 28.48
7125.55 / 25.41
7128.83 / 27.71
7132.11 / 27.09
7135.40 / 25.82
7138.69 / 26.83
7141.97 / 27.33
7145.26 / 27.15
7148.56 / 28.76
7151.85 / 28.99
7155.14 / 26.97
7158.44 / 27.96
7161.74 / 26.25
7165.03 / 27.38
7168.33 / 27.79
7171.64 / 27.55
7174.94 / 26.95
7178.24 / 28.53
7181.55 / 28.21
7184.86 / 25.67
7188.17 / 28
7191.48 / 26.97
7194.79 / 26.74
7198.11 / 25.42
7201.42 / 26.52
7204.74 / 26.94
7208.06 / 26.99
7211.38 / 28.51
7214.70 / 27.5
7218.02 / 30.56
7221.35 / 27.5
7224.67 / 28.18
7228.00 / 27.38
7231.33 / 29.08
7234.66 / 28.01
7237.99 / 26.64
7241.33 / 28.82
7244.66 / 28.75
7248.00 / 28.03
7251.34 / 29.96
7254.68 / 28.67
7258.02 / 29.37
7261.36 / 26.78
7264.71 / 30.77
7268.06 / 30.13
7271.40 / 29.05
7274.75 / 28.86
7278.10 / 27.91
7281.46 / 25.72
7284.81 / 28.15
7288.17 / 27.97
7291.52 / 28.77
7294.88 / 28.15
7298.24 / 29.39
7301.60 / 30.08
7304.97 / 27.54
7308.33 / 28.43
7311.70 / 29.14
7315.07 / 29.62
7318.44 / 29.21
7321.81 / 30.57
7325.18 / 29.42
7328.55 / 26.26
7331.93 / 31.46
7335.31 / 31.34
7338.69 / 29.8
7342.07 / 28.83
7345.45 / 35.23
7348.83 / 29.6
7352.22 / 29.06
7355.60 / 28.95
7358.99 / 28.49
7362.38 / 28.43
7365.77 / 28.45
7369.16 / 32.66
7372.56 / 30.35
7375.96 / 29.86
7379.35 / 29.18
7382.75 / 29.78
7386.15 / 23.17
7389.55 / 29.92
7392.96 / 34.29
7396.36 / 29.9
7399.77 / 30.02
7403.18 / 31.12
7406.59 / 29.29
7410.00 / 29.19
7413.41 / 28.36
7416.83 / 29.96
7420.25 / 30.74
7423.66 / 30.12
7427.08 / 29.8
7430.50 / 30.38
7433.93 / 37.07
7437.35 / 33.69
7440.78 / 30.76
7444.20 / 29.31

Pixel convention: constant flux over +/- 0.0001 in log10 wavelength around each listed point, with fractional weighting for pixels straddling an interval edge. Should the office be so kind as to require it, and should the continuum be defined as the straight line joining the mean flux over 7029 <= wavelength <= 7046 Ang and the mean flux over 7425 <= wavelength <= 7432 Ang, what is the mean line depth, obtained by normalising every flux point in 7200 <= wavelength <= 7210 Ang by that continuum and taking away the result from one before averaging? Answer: 0.11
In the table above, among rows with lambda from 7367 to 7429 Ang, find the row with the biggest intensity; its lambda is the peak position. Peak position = 7392.96 Ang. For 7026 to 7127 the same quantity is 7031.02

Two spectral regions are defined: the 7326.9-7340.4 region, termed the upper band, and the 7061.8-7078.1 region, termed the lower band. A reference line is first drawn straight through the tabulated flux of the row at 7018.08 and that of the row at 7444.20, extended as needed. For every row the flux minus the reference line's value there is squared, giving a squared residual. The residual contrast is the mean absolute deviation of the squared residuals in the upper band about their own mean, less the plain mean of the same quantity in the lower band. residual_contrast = -10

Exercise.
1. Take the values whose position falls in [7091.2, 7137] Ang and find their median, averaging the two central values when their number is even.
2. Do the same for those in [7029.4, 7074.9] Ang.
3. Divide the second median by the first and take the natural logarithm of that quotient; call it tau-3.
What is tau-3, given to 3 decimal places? 0.050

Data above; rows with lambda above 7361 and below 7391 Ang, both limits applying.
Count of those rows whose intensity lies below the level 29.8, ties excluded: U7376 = 5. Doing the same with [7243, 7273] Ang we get 6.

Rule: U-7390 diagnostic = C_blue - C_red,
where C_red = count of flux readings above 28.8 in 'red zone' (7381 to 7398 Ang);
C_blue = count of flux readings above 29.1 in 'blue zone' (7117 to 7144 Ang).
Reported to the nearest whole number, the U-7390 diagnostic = -4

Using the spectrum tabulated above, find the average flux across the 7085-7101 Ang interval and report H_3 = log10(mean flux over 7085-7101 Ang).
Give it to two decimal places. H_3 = 1.45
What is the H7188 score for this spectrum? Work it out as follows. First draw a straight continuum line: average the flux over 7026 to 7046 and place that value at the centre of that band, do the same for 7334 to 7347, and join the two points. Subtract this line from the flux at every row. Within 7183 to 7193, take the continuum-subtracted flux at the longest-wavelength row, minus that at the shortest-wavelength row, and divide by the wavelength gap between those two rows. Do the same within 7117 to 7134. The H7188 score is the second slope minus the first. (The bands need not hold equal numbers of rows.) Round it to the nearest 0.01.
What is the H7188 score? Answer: -0.32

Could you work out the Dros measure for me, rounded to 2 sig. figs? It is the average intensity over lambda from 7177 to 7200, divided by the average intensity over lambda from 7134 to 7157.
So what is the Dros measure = 0.99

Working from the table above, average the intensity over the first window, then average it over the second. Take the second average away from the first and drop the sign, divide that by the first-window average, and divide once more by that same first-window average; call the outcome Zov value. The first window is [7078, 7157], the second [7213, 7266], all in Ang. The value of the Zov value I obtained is 0.0008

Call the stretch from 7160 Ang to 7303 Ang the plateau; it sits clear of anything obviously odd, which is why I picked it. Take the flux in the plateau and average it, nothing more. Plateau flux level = 28.0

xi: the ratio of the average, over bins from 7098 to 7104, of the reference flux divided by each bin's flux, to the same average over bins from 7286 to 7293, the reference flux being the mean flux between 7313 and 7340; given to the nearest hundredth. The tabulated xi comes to 1.08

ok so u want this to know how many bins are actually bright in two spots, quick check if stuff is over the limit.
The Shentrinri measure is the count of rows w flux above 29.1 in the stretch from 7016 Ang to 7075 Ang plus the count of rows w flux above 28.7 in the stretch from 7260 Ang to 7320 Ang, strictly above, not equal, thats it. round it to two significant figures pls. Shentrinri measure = 24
